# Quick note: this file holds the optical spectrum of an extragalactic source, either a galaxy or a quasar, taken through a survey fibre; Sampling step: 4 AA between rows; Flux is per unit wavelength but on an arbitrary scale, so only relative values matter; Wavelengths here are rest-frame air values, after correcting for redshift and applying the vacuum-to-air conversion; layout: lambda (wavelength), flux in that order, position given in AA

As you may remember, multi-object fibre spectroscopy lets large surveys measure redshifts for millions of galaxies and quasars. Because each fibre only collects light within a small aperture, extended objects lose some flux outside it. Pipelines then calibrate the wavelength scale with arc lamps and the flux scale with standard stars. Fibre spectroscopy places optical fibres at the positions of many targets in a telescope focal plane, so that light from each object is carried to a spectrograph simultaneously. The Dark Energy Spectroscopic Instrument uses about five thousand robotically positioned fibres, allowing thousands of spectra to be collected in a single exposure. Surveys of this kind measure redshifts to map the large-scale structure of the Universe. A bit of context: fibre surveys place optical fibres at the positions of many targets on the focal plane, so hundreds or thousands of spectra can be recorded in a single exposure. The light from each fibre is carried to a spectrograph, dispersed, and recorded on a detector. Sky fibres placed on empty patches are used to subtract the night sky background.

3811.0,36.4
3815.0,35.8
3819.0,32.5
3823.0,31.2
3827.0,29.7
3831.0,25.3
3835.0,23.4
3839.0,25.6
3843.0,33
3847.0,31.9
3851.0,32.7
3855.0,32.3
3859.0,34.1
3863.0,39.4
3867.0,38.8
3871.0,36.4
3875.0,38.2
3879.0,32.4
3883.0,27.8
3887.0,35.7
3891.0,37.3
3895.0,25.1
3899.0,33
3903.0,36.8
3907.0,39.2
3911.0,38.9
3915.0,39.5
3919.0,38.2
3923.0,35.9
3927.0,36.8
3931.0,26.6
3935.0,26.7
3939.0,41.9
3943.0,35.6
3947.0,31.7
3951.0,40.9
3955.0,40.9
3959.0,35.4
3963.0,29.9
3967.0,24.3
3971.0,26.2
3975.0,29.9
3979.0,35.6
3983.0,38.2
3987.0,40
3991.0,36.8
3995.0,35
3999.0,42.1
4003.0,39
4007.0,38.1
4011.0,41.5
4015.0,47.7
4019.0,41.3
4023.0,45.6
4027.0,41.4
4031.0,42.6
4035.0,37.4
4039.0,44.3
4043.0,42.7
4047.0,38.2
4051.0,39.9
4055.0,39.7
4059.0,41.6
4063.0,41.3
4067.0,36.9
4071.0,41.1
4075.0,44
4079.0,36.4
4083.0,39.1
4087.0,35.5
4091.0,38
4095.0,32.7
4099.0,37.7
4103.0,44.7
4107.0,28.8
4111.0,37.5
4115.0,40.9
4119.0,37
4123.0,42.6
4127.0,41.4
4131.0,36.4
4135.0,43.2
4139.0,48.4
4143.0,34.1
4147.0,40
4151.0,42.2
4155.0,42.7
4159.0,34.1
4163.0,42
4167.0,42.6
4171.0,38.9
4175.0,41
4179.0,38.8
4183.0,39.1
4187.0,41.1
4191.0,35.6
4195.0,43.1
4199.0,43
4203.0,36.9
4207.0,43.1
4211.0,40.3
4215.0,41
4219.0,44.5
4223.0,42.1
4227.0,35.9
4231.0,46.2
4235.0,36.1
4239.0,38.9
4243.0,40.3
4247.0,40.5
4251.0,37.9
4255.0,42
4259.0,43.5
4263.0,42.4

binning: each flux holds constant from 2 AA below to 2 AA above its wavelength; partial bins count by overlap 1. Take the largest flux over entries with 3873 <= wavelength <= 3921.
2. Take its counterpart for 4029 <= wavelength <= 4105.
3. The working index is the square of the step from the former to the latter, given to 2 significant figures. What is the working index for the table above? 27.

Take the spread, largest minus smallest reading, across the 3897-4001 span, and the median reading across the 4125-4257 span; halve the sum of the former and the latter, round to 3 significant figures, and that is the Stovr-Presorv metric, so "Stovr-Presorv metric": 29.4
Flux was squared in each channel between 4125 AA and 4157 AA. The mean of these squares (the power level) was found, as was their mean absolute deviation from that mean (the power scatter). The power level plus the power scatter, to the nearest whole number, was 1956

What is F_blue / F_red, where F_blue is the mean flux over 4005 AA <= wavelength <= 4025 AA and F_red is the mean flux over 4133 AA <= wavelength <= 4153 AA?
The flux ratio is 1.03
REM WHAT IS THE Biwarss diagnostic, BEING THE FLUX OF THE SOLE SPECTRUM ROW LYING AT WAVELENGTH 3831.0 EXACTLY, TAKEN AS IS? 25.3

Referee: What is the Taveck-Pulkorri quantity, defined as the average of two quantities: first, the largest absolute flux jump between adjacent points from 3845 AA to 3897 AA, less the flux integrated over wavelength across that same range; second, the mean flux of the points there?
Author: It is -861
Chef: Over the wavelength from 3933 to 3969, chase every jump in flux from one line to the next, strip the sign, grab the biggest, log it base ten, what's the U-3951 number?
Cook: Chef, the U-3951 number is 1.18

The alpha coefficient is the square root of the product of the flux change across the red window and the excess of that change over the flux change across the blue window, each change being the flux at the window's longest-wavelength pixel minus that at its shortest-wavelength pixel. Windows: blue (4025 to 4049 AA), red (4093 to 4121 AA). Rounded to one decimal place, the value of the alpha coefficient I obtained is 5.7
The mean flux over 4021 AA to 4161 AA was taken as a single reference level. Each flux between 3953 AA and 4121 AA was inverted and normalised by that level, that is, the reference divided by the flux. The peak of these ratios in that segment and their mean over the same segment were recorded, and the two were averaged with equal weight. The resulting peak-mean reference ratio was 1.35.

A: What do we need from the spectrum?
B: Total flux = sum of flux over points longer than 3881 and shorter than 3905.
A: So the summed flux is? 196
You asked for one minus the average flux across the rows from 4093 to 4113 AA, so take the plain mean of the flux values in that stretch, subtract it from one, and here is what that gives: -35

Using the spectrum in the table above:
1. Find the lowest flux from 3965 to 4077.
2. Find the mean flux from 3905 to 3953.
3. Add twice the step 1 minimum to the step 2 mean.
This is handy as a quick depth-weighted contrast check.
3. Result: 85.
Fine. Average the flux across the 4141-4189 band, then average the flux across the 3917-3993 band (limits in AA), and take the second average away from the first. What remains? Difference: 5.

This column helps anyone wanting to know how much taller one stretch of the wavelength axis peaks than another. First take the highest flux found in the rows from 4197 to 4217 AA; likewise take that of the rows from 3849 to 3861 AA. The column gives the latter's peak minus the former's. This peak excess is -9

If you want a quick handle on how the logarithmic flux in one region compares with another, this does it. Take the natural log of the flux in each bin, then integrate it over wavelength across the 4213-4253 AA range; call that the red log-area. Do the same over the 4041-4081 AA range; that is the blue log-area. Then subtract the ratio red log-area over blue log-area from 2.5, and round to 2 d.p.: 1.50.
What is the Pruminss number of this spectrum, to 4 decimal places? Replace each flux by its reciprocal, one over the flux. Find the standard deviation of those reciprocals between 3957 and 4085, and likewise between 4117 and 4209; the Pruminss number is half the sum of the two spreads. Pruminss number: 0.0033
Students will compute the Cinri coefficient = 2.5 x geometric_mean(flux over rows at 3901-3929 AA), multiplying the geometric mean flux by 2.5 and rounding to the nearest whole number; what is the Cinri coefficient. 95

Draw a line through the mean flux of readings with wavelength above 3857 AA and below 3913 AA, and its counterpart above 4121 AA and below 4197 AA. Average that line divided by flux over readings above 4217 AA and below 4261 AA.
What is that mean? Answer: 1.04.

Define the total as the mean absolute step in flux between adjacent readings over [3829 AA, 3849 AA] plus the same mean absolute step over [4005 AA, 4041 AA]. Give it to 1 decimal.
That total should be 7.9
